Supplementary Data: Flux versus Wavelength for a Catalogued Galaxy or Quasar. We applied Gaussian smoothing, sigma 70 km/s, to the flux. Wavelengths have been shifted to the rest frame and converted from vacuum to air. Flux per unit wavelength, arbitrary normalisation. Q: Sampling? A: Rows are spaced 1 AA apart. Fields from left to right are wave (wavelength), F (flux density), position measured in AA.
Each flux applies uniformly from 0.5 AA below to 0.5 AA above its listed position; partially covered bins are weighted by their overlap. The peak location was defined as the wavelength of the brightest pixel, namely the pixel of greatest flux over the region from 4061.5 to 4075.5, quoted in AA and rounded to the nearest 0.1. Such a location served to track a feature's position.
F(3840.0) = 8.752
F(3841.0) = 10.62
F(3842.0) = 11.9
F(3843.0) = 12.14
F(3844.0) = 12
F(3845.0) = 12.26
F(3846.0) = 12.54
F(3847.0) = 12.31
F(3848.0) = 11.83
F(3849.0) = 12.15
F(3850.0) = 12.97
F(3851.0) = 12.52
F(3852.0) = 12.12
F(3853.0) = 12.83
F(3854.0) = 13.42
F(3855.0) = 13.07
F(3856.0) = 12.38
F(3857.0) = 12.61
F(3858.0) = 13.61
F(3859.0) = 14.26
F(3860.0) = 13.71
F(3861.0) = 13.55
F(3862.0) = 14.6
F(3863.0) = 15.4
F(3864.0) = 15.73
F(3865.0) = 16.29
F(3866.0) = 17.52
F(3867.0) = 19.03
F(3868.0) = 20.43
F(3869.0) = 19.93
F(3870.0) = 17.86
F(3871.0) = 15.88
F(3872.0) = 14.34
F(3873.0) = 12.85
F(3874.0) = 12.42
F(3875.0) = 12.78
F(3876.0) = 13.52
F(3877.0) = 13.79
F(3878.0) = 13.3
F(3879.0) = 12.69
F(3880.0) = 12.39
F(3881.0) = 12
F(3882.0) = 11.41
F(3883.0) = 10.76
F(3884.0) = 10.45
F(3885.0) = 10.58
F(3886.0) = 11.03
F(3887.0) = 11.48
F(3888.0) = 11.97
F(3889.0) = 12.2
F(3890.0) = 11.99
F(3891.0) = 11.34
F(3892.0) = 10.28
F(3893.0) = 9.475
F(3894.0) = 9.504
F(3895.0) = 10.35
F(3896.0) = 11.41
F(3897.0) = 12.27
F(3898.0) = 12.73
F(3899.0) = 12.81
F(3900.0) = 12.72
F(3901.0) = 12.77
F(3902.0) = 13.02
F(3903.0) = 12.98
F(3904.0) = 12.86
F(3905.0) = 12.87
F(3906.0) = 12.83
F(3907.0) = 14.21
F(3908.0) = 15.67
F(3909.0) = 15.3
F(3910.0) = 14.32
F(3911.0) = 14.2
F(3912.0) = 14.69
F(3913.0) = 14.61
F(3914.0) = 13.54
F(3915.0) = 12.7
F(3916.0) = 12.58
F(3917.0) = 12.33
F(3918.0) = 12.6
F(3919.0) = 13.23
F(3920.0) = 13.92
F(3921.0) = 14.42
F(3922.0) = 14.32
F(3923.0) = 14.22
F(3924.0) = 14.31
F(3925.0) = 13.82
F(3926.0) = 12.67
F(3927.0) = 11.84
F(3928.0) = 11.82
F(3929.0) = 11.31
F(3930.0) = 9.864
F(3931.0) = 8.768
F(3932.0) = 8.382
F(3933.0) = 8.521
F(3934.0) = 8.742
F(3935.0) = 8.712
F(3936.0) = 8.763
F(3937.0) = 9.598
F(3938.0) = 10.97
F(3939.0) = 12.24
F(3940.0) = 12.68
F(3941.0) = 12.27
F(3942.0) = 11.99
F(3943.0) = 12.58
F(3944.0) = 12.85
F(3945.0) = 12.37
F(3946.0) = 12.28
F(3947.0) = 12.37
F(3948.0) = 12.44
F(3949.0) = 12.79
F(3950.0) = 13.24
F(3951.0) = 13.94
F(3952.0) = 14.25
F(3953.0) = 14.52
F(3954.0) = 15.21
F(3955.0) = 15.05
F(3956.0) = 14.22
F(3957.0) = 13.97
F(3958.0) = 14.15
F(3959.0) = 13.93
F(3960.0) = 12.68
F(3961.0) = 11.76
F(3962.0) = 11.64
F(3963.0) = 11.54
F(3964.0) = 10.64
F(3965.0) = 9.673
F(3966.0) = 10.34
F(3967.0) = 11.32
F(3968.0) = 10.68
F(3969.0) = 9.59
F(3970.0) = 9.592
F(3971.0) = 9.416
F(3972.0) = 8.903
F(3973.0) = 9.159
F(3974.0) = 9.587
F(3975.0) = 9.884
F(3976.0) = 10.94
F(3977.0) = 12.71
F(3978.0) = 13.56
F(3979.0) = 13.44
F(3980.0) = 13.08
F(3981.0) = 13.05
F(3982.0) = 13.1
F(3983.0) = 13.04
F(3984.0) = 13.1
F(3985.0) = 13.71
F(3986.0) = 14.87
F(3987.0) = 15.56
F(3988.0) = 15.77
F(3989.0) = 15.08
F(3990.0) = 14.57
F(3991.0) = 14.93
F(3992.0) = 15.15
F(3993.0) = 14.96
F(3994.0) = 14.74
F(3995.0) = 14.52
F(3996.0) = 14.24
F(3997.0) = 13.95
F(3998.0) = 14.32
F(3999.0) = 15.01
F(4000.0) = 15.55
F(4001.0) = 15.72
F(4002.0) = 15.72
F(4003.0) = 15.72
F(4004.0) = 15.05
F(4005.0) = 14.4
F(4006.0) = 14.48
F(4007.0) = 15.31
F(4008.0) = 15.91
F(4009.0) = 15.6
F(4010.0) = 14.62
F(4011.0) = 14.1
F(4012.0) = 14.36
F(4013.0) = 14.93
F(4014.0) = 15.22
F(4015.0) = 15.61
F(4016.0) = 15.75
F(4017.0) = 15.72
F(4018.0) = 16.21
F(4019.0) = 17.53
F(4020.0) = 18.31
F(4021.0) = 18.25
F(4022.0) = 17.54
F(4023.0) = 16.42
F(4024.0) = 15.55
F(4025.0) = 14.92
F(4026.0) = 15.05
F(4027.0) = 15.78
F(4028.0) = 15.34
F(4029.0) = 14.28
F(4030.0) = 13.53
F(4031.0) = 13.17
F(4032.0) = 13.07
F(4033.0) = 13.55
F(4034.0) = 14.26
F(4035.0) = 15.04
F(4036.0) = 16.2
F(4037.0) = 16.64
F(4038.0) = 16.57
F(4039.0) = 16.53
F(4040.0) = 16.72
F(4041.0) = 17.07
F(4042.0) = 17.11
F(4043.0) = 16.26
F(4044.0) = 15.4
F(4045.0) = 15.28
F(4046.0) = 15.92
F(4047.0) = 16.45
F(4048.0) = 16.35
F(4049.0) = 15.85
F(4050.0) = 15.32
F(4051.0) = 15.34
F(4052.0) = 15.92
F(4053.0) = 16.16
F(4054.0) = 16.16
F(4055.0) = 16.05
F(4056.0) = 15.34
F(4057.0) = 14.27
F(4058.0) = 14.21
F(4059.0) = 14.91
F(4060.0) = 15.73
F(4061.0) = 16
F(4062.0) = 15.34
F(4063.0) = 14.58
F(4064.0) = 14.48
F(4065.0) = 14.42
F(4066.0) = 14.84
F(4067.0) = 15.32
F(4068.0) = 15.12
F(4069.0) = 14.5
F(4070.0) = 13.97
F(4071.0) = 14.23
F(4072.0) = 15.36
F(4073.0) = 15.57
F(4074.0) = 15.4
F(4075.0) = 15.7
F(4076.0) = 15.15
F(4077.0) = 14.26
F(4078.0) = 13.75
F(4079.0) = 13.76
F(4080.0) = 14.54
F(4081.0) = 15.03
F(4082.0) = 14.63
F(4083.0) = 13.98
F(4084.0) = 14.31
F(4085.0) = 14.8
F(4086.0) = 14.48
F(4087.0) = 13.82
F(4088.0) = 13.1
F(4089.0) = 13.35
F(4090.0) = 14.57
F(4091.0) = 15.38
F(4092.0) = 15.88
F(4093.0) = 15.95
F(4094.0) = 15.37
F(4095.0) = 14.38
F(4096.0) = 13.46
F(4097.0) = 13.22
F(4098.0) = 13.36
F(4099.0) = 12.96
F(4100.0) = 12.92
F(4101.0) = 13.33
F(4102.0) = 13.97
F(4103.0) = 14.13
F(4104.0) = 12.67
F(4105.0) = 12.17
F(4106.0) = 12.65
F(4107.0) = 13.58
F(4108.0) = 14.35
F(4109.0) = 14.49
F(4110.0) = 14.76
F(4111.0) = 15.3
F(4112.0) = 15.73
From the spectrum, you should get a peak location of 4075.0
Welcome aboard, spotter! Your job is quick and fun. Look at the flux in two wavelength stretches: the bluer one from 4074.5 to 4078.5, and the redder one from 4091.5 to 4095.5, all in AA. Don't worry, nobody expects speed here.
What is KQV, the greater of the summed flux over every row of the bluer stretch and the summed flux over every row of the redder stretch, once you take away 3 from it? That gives 59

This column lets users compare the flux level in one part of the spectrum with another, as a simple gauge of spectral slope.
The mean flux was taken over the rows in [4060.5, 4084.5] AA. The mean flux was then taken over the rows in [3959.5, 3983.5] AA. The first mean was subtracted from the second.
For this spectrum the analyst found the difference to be -3.5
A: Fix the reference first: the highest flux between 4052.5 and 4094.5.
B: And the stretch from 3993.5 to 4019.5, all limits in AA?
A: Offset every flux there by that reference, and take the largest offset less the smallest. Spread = 4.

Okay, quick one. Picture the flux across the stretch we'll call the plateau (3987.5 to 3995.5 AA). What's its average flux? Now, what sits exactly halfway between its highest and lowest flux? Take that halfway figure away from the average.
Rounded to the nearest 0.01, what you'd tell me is -0.18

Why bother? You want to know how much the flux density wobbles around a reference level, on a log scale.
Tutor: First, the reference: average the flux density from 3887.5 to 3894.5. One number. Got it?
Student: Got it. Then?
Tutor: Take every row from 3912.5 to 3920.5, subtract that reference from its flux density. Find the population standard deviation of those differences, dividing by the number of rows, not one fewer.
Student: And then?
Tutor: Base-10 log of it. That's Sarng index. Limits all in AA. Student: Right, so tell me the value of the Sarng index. -0.13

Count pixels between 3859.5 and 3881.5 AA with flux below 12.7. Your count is 4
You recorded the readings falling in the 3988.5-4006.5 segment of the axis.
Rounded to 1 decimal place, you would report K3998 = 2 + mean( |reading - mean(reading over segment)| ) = 2.4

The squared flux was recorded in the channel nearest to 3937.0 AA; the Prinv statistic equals 92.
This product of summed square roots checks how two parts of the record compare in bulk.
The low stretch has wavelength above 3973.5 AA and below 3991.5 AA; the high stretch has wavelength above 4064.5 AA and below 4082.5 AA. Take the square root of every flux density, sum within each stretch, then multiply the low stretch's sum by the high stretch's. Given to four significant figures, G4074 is 4533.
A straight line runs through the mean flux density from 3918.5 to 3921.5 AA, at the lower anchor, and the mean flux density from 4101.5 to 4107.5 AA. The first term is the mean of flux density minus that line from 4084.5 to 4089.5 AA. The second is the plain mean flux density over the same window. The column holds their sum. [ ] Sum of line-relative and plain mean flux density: 15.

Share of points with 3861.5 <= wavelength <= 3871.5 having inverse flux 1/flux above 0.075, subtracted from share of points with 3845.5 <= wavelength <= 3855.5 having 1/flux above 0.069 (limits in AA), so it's 1.00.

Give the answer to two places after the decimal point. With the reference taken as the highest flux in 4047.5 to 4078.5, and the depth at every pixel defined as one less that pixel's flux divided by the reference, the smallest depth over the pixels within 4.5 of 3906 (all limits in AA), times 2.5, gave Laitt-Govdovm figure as 0.10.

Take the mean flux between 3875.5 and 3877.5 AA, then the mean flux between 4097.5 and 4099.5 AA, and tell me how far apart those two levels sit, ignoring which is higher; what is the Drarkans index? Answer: 0.5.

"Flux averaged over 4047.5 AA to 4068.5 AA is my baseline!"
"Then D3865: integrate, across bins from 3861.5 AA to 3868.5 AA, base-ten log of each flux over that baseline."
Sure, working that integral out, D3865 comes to 0.3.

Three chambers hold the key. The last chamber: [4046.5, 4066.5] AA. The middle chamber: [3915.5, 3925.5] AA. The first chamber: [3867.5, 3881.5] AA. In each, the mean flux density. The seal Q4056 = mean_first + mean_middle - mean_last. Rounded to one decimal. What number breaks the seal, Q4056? 12.8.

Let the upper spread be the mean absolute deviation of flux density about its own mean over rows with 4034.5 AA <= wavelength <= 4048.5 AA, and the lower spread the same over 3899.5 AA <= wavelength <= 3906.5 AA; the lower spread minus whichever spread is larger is -0.410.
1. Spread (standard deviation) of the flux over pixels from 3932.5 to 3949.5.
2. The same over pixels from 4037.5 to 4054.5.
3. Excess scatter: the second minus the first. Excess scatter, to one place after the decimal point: -1.1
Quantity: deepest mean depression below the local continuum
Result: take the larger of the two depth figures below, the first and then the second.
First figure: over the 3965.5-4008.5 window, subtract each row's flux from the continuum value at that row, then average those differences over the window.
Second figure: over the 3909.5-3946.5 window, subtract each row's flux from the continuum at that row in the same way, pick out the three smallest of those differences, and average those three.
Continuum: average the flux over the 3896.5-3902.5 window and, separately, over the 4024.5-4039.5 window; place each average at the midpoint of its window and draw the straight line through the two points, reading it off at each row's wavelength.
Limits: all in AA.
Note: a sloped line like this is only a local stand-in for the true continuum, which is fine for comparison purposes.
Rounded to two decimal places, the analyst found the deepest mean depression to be 0.84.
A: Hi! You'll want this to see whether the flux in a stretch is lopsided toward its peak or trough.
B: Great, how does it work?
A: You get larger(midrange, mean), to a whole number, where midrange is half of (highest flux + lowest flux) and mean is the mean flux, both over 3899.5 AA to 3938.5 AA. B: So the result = 12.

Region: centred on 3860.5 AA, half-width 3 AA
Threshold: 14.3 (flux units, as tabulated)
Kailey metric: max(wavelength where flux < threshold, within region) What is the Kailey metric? 3861.0 AA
